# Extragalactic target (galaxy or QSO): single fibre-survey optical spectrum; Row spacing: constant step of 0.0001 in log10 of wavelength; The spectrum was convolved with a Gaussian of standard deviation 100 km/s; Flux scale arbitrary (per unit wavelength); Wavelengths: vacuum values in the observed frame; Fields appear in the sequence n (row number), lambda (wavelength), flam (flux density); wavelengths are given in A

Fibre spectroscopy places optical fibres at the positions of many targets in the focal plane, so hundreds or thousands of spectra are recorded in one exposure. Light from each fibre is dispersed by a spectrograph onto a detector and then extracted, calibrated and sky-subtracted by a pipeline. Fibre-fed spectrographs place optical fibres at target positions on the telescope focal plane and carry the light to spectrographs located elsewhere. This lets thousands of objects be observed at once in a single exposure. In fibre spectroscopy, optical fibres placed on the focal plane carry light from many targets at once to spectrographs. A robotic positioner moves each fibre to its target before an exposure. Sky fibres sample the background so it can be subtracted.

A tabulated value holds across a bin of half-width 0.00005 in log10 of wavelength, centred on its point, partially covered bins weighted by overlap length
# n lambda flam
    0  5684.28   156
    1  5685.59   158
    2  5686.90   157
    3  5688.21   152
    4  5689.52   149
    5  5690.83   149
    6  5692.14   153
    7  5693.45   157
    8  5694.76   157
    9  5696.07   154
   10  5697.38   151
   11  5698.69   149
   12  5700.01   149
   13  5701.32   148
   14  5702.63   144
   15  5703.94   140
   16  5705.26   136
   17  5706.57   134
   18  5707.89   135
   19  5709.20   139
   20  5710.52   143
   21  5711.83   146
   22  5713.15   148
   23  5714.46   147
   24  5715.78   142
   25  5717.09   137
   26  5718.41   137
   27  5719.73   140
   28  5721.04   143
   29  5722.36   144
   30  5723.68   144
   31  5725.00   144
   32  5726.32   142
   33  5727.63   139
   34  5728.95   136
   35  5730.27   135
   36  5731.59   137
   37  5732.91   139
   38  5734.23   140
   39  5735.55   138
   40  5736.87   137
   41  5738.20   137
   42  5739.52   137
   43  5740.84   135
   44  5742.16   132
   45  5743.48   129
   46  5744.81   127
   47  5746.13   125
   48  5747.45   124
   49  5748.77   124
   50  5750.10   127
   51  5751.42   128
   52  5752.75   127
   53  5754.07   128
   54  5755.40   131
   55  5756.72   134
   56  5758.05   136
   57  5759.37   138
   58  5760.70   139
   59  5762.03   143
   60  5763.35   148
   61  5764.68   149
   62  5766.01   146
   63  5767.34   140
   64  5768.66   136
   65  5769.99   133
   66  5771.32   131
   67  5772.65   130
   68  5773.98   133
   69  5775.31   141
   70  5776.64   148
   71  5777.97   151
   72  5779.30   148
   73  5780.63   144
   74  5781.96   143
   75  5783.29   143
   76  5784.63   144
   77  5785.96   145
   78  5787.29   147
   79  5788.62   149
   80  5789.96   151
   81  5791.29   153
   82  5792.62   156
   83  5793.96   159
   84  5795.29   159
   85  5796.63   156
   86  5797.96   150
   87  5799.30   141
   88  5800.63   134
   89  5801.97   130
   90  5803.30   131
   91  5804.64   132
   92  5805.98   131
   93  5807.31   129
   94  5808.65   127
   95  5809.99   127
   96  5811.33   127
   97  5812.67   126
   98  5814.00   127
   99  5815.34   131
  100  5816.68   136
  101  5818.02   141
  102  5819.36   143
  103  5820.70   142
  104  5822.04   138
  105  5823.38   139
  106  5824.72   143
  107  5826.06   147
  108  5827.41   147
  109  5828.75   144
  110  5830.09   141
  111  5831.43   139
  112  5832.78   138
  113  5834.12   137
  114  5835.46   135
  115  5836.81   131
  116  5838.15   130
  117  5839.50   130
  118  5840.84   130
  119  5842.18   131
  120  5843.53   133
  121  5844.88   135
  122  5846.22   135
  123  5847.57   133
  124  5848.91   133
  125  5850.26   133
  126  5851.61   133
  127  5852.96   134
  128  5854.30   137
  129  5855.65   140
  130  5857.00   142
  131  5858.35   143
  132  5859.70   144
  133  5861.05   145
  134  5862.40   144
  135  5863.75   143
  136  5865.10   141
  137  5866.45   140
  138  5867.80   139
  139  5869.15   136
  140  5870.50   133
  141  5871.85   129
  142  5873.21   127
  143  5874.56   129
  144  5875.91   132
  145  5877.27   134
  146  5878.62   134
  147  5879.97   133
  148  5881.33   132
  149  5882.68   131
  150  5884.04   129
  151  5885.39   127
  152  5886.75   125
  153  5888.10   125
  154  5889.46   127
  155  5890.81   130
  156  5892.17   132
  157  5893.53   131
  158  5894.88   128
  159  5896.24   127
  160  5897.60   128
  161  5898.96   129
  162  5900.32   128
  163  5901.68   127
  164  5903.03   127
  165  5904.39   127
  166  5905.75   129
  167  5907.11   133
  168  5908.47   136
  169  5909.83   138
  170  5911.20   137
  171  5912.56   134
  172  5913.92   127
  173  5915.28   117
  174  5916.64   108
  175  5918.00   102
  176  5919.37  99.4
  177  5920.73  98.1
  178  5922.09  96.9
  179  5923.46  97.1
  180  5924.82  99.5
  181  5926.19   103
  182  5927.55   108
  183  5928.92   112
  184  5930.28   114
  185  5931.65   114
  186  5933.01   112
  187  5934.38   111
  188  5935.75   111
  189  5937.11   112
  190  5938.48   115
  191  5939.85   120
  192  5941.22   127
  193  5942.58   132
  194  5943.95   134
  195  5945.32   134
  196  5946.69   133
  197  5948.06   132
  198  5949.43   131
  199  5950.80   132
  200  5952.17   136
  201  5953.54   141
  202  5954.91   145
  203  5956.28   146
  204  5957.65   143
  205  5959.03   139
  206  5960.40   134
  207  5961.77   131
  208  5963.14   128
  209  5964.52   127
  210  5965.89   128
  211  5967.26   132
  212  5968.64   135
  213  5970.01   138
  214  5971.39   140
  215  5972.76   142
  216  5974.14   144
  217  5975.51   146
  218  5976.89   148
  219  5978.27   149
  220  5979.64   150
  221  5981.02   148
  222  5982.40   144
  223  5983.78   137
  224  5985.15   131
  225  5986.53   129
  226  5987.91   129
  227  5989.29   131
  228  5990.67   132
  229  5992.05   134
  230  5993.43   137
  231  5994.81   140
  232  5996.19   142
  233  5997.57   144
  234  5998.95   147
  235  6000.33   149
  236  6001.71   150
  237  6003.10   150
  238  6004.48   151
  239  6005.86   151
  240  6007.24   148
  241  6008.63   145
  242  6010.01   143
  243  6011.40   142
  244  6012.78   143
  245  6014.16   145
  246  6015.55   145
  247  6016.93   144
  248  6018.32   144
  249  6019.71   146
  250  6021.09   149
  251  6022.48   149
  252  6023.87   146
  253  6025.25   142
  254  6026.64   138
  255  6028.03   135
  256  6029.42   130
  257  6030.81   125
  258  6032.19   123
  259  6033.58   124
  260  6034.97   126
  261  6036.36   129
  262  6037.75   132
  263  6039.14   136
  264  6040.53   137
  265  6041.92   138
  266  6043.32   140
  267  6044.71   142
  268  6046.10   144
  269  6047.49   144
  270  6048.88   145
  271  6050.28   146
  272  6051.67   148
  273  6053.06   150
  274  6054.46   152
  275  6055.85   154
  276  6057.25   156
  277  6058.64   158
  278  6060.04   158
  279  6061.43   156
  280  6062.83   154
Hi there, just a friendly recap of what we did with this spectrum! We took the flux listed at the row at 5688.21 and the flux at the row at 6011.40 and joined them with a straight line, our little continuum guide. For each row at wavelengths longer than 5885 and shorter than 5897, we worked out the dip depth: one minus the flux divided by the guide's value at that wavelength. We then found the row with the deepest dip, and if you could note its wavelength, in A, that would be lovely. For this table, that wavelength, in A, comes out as 5886.75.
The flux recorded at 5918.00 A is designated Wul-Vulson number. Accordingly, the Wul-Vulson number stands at 102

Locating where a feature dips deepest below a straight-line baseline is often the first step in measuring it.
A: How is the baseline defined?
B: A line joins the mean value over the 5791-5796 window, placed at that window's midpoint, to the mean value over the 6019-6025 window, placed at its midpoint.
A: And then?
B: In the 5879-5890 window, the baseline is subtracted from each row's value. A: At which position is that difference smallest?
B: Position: 5886.75 A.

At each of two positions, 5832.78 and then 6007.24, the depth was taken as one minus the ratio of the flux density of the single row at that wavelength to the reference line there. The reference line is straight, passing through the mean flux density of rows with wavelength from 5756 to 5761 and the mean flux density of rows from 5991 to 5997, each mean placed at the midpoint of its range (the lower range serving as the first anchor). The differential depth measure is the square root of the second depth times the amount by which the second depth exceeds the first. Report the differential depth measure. 0.07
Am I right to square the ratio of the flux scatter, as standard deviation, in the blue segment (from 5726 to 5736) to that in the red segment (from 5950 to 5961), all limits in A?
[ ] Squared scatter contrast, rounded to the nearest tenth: 0.2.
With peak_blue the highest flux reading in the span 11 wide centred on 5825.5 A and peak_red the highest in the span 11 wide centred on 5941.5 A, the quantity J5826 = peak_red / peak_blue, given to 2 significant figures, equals 0.91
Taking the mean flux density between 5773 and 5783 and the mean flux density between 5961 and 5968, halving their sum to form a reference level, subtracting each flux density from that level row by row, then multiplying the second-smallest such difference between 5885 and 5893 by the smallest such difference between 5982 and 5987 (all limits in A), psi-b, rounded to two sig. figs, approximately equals -49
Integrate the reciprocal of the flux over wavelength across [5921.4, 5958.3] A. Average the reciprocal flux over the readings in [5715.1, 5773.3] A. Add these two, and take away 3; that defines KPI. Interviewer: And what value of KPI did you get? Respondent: -2.69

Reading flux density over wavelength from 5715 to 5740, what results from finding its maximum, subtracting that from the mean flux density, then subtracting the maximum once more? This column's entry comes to -149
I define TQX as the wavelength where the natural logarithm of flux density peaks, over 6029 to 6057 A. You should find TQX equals 6055.85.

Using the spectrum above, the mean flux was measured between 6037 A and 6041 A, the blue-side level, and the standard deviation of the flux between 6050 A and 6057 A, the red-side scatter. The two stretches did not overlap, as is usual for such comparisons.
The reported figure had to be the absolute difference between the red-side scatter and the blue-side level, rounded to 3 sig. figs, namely 132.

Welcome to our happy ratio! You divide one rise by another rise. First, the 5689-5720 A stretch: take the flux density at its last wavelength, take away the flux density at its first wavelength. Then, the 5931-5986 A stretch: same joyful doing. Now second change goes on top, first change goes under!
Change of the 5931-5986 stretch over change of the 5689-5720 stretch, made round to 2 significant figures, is -1.9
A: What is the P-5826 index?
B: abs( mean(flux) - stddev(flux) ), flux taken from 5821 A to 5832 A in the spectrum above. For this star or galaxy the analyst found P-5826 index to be 139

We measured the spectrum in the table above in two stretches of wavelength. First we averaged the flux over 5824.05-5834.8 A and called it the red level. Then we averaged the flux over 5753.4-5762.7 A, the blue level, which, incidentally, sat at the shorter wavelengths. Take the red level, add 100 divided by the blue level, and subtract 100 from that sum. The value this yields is 43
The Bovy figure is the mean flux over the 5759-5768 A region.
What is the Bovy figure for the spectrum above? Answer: 143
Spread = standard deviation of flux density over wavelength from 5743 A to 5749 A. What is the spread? 2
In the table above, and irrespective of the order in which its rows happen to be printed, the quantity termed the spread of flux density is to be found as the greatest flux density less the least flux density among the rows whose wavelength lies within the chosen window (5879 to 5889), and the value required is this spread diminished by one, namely 7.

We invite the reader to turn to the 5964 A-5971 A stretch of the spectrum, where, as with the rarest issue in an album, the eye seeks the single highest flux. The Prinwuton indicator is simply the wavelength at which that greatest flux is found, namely 5970.01 A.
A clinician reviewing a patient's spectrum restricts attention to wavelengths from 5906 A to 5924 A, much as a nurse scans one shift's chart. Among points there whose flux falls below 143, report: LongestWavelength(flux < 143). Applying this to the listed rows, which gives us 5923.46 A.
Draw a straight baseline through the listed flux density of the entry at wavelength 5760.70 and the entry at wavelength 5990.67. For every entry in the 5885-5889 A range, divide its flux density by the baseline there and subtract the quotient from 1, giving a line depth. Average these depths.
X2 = 0.07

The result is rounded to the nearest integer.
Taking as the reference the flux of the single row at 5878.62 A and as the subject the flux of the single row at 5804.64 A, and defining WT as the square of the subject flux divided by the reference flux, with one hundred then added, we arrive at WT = 230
